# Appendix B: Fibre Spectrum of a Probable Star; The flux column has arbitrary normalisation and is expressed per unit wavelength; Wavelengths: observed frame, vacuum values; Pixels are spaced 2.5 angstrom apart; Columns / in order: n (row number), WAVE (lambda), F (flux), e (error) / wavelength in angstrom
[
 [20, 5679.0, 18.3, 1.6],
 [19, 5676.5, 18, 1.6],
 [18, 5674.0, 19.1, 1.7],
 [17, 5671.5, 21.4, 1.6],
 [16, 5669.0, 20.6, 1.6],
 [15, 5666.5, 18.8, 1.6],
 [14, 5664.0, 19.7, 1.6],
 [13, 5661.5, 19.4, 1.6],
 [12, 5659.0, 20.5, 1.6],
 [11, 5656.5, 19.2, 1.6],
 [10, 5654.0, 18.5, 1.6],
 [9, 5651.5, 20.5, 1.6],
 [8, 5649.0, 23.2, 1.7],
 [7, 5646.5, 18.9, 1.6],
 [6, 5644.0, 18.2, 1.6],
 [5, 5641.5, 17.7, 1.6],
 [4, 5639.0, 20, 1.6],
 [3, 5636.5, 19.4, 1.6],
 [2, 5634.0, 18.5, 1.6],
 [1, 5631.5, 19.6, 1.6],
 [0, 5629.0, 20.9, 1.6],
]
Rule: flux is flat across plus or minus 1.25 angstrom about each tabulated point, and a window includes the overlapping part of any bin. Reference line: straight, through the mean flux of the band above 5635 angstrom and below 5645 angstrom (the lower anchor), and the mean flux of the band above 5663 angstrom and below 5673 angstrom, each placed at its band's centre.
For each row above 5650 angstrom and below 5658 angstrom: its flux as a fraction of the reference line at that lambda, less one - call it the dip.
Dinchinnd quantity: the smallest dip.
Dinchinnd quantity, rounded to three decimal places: -0.050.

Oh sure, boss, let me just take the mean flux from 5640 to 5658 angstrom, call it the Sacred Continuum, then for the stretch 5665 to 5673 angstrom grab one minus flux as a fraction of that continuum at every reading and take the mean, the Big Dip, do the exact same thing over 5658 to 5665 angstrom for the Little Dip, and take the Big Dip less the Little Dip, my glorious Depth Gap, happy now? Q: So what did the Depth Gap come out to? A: -0.02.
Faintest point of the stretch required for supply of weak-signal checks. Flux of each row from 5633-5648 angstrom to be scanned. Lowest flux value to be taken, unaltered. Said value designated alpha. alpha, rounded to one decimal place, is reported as 17.7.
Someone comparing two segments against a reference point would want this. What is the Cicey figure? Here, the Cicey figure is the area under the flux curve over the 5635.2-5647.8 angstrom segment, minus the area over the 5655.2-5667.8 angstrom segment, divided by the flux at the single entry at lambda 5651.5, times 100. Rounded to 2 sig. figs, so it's -41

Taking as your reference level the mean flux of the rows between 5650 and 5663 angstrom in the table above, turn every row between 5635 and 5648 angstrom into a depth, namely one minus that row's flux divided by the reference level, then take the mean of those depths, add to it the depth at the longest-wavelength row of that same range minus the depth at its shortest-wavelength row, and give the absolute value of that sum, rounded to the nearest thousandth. 0.065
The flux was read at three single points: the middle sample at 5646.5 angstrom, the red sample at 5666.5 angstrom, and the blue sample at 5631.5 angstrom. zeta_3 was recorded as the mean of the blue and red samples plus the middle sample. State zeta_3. 38.1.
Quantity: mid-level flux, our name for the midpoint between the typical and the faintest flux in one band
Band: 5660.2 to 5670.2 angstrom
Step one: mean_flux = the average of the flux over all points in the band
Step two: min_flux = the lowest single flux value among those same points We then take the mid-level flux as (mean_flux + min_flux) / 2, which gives 19.21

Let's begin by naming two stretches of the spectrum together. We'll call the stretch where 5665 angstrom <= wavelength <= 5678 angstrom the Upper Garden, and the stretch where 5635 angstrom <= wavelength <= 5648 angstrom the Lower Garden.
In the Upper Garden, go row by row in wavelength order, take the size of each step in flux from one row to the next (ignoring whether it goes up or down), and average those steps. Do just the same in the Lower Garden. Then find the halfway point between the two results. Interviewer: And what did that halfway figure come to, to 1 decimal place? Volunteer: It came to 1.3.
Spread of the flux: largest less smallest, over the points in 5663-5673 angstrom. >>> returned 2.6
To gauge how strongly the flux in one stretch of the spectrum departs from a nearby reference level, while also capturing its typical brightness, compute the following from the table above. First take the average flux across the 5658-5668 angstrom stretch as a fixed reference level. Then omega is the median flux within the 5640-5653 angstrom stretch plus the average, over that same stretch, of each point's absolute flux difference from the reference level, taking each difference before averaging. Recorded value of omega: 20.6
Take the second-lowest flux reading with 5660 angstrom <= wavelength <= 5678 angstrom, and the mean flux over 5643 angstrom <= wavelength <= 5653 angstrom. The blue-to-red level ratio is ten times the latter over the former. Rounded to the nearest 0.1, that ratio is 10.7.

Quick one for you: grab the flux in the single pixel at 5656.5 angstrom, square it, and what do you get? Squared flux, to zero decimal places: 369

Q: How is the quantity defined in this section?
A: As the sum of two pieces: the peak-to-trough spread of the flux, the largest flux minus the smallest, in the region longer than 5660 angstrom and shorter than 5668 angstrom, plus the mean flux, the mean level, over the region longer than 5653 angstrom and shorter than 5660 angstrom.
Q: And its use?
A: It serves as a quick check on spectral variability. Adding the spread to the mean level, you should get 20.3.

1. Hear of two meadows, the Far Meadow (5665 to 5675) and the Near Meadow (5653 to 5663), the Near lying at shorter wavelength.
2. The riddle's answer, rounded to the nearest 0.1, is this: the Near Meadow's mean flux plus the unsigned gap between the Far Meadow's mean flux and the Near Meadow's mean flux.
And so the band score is 20.0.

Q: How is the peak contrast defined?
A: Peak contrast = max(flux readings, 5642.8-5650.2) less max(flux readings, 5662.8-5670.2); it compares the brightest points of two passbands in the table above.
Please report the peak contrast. 2.6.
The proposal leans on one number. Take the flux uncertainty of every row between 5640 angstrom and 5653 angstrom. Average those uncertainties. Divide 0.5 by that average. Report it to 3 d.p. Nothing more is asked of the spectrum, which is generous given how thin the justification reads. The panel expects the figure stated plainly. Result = 0.309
